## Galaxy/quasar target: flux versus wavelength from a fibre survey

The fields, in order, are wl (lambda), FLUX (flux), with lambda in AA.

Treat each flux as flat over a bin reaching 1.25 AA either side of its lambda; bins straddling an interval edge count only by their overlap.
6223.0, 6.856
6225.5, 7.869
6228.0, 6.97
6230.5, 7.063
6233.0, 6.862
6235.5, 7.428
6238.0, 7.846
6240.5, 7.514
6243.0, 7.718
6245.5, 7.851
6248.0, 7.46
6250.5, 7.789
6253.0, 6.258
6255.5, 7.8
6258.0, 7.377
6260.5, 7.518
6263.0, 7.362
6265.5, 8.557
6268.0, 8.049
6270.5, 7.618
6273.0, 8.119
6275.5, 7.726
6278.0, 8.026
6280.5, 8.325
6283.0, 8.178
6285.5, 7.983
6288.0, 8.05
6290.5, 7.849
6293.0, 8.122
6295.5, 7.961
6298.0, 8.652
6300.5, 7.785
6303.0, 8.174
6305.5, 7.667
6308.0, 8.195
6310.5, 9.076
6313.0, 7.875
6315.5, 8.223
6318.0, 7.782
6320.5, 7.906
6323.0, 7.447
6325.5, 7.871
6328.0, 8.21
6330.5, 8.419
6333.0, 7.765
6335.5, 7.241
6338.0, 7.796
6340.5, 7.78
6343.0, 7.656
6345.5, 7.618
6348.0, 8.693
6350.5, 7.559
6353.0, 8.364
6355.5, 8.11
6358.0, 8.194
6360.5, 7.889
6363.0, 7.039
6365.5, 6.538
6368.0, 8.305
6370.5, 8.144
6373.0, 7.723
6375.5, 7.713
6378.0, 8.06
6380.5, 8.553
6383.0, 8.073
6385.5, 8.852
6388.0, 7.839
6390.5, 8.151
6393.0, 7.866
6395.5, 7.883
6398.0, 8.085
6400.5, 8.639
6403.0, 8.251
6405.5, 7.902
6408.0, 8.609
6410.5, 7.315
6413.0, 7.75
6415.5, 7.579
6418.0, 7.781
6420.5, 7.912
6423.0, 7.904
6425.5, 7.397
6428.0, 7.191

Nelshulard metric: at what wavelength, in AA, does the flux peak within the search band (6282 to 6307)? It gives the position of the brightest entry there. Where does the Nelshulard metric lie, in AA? 6298.0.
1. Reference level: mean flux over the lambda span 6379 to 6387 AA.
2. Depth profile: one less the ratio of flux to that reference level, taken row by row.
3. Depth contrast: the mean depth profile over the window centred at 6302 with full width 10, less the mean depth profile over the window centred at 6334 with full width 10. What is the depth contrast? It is -0.03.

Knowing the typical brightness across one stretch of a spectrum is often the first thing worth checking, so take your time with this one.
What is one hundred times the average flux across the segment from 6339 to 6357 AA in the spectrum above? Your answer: 797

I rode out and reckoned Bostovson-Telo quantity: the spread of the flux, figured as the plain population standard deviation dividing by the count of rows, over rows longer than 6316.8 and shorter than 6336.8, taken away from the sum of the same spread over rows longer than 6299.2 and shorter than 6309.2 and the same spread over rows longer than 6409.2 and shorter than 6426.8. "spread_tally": 0.10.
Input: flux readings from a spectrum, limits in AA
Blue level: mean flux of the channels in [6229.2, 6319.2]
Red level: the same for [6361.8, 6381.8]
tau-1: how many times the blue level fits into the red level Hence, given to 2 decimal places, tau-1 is 0.99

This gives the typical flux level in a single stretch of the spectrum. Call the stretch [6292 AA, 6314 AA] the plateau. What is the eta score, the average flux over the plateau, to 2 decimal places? 8.17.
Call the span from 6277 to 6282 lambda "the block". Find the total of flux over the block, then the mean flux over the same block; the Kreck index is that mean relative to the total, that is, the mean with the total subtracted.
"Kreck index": -8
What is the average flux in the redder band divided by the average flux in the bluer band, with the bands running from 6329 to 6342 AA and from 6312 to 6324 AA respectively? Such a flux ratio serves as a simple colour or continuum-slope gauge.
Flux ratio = 0.99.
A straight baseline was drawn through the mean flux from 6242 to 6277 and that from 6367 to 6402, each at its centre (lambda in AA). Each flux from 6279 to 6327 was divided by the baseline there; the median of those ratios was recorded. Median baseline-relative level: 1.03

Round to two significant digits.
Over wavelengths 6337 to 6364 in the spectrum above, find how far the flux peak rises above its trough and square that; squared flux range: 2.7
